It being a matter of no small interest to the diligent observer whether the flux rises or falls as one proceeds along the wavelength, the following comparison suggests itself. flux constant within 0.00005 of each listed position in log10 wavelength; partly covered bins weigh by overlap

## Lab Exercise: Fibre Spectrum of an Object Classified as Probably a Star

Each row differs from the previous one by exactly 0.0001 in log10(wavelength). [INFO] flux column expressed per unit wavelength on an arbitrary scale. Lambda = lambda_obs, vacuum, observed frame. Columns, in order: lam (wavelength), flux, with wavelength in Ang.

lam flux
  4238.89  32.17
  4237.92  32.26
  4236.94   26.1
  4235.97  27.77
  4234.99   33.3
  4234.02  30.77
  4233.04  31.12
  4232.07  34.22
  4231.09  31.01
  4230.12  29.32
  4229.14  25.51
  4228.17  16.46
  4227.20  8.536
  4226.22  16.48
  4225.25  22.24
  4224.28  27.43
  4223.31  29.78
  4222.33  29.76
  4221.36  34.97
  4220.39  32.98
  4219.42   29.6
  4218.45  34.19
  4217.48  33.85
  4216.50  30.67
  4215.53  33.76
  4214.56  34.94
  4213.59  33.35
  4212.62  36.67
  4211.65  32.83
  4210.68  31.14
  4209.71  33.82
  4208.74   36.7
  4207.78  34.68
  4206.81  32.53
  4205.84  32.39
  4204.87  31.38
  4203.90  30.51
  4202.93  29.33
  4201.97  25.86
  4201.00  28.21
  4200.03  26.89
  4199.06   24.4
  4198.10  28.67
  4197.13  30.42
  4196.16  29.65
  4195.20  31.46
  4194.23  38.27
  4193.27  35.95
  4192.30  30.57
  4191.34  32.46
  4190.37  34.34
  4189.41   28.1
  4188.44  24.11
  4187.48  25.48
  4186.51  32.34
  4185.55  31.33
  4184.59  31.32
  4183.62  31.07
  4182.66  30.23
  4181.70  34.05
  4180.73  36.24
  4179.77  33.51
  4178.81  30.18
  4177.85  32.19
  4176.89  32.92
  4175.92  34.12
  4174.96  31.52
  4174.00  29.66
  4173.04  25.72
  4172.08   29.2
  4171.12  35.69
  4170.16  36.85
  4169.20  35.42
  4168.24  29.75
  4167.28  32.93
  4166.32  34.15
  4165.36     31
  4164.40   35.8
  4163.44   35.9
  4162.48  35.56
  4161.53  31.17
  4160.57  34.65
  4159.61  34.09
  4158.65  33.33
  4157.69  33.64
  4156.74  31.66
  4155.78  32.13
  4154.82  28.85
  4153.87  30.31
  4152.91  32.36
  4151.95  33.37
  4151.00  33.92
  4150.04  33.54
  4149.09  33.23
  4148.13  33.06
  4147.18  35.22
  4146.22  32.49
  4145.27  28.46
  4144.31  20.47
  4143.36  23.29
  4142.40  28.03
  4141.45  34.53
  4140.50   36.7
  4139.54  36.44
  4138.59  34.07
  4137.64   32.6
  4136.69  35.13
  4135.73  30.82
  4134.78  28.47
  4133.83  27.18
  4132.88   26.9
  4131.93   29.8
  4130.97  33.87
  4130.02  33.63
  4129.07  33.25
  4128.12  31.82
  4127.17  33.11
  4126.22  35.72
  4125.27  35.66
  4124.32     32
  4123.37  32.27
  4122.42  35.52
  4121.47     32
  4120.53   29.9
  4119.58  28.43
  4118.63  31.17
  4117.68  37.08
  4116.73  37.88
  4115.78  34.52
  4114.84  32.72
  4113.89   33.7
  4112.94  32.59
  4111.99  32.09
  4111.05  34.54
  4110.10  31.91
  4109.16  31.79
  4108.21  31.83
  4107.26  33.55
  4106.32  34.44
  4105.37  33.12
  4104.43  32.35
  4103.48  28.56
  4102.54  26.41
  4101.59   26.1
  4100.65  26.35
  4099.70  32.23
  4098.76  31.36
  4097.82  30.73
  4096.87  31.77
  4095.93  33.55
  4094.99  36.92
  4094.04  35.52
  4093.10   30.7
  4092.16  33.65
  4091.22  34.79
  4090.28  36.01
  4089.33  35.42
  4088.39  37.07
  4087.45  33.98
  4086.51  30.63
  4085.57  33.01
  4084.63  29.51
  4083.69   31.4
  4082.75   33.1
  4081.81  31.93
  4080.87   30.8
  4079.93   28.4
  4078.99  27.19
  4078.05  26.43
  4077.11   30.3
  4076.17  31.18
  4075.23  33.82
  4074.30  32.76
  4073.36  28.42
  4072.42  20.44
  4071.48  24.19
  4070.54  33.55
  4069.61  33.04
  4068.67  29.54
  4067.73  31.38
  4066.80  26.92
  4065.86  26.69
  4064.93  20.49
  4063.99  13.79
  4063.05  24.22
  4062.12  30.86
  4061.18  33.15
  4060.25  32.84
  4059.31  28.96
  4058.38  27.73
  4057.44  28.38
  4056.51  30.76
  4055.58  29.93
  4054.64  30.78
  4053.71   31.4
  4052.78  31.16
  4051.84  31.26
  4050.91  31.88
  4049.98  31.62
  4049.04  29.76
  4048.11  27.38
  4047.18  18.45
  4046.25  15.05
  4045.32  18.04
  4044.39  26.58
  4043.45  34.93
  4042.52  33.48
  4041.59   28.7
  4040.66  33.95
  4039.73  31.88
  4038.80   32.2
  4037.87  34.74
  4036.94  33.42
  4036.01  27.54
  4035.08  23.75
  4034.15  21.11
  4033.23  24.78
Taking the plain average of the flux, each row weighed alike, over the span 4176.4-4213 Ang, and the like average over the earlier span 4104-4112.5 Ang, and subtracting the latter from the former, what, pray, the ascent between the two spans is -1.5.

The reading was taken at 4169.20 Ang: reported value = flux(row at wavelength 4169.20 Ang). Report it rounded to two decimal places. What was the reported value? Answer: 35.42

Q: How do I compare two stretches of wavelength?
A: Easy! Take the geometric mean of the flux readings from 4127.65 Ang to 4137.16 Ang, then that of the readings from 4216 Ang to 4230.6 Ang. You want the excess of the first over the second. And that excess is 5.6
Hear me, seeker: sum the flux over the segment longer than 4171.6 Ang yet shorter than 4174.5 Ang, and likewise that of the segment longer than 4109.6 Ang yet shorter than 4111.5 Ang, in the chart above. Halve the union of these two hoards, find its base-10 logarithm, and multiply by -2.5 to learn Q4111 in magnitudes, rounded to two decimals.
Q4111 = -4.70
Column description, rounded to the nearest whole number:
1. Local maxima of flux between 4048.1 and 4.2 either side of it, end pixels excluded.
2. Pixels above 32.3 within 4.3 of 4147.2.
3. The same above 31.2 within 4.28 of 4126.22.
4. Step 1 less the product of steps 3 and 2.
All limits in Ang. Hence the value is -53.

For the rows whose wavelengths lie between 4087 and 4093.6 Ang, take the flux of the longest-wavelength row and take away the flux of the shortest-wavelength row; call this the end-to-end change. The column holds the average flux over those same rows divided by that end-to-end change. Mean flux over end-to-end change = -11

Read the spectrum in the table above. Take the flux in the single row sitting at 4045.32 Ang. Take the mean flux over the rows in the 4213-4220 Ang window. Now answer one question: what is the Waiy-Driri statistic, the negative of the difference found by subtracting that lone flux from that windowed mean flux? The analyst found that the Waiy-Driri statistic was -15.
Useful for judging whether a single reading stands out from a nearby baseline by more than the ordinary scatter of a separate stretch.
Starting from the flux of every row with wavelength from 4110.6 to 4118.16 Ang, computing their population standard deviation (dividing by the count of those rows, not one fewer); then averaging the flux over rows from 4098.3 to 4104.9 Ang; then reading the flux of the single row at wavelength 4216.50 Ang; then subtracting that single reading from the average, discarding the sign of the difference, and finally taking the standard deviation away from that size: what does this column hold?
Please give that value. -0.4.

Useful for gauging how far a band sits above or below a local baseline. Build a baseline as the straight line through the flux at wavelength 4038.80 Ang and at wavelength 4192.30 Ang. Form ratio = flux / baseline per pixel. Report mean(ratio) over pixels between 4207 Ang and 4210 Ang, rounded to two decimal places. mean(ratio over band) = 1.15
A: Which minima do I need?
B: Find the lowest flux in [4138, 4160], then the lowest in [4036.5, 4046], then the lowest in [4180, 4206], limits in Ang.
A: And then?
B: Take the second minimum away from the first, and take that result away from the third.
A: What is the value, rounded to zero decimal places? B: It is 22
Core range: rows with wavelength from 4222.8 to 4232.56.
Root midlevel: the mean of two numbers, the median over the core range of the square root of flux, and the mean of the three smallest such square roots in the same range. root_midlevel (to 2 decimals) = 4.41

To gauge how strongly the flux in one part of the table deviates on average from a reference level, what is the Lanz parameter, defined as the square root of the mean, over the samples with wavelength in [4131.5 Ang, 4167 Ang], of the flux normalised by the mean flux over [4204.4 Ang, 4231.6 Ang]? 1.03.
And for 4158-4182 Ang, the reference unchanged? 1.05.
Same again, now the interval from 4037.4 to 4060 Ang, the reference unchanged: 0.99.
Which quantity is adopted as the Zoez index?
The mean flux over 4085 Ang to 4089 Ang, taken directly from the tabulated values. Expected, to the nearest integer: 34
